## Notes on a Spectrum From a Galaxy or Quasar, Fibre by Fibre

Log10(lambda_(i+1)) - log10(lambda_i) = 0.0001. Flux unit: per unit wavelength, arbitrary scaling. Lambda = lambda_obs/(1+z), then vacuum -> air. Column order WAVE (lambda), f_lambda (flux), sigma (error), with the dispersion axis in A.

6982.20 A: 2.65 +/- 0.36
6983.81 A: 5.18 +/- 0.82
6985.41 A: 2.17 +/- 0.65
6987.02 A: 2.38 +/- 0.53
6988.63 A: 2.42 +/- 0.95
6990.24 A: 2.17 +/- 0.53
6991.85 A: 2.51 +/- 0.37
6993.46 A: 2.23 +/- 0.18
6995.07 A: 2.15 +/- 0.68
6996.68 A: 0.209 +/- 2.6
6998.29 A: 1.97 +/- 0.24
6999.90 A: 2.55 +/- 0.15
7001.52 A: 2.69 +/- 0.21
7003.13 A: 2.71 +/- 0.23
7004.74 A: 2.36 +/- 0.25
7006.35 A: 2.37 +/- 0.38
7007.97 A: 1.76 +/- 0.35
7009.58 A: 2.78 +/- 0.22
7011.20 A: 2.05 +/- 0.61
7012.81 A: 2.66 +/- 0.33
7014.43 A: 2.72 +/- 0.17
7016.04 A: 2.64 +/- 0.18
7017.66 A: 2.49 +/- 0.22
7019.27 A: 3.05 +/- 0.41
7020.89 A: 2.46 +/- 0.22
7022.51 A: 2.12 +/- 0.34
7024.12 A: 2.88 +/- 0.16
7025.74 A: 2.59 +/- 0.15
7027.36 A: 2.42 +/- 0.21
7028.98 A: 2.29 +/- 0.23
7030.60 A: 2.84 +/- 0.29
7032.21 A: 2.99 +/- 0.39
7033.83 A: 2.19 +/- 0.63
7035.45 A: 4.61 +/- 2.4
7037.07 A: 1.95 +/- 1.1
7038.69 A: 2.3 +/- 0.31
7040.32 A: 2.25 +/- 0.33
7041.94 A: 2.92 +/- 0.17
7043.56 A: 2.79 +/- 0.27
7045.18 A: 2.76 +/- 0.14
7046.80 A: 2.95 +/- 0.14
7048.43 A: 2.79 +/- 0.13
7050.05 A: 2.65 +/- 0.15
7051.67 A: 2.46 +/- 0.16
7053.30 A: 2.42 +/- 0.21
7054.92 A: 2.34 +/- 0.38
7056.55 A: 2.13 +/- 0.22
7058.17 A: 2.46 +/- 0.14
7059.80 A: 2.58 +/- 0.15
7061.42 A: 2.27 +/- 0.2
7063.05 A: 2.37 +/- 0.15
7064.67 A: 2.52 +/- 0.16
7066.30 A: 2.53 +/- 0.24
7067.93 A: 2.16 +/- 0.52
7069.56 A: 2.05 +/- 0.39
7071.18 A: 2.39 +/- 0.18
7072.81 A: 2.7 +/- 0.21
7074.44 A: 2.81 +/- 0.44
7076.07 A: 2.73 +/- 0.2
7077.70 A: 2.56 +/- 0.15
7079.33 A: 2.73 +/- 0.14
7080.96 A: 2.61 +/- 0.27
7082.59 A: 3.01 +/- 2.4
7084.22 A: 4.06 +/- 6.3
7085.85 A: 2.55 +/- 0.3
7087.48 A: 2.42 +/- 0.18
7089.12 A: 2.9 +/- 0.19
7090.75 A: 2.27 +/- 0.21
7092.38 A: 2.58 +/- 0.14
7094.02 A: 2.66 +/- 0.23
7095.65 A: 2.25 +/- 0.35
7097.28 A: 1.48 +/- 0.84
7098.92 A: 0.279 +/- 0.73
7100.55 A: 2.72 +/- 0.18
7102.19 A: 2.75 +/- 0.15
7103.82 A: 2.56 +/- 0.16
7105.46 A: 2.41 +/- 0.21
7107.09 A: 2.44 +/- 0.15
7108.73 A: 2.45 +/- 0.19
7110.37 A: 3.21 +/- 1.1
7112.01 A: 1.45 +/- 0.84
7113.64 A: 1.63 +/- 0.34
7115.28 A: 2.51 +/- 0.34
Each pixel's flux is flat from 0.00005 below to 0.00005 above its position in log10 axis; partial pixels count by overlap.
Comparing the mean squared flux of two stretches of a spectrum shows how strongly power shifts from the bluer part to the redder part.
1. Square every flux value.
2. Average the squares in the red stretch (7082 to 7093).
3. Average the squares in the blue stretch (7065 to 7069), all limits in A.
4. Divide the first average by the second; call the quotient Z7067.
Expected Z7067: 1.50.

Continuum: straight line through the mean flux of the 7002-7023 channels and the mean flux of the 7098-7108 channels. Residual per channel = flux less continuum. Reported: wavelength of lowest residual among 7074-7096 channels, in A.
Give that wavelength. 7095.65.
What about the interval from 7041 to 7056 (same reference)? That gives 7054.92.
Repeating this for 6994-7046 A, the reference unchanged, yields 6996.68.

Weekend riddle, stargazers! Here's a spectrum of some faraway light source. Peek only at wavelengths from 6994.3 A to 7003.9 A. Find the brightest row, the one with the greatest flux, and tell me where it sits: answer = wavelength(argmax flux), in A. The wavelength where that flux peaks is 7003.13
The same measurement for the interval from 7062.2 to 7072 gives 7066.30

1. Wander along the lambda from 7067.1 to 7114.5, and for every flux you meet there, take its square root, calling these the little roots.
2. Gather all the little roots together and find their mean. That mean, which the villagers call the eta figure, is 1.543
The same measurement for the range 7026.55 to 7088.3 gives 1.613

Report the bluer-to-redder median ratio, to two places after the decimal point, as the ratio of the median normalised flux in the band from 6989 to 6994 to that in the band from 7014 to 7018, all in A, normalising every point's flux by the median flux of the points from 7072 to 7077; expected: 0.84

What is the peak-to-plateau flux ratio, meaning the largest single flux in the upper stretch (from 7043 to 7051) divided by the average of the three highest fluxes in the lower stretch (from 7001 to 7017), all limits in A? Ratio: 1.08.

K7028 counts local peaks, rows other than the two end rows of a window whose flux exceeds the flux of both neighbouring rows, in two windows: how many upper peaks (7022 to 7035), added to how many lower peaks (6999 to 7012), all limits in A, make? 5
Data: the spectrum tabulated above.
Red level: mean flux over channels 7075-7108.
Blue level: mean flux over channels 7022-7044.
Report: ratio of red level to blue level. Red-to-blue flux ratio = 0.94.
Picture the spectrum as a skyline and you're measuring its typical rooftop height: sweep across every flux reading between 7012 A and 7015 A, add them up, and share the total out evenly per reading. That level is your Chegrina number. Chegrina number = 2.7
